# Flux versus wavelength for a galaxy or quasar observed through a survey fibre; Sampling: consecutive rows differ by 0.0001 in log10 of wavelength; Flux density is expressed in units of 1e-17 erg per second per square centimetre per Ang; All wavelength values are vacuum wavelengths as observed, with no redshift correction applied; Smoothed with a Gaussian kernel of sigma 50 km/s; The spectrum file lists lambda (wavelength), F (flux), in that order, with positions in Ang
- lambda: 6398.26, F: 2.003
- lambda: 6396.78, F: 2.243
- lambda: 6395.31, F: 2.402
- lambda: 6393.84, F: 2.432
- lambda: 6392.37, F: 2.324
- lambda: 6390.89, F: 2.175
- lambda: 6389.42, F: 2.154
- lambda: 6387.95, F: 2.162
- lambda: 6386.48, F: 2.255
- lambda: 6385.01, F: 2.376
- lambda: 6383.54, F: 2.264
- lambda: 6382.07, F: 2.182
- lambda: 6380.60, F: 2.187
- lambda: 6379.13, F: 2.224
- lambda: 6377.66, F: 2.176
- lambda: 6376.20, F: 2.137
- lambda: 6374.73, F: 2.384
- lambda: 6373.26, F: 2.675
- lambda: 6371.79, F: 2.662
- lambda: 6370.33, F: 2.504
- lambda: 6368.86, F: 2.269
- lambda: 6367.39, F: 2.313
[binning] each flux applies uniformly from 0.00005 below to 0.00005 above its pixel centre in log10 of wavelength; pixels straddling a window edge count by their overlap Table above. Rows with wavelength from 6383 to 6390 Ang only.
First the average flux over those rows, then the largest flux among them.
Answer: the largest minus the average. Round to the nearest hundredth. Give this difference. 0.13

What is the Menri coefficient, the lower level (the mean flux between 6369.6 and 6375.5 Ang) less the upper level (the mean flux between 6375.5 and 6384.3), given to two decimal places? 0.36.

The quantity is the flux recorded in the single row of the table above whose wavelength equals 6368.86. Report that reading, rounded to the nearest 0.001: 2.269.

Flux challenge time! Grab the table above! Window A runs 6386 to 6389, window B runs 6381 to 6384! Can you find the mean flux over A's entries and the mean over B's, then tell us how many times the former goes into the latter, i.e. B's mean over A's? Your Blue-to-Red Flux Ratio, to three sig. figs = 1.01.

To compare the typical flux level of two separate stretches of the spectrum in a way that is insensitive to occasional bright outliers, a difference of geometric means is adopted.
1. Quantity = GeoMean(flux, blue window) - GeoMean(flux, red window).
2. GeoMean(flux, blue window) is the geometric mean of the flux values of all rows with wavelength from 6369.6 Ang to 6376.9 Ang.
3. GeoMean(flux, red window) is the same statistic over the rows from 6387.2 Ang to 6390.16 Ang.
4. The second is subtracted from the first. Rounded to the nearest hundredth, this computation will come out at 0.31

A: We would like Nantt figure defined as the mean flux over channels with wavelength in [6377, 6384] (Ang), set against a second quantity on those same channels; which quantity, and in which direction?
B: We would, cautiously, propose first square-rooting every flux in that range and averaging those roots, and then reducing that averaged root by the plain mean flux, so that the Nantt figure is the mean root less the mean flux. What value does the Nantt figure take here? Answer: -0.72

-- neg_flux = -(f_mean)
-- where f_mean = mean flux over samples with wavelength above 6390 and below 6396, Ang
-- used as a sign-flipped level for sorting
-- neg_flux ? -2.33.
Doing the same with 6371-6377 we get -2.46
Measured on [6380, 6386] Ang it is -2.25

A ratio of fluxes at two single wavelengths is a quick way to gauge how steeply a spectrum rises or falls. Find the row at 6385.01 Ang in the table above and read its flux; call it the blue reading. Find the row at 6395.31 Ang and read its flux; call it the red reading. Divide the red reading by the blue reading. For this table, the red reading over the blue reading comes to 1.01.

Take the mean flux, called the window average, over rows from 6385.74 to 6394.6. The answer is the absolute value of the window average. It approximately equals 2.25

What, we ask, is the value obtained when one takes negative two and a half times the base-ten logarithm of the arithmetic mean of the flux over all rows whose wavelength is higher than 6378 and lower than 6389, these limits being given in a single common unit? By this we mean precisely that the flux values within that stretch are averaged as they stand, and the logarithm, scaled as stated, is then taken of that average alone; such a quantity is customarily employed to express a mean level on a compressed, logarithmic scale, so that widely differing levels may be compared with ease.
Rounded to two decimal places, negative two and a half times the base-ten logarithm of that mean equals -0.87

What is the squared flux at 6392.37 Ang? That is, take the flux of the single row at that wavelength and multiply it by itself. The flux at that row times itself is 5.40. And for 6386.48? 5.09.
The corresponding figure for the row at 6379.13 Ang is 4.95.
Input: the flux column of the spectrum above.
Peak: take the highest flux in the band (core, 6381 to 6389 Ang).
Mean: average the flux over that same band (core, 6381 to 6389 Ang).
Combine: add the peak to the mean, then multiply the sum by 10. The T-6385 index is 46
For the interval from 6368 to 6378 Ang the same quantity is 51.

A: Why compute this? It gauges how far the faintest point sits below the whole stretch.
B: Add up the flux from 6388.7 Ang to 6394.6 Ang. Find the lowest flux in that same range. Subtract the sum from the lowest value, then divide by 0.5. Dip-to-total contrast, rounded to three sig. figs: -13.9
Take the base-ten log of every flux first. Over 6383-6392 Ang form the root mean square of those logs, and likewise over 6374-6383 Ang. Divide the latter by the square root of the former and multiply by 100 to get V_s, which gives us 58.5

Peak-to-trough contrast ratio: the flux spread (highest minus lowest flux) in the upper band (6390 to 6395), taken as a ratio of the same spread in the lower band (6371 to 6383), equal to 0.48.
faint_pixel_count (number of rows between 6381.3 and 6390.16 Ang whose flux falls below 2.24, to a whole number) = 3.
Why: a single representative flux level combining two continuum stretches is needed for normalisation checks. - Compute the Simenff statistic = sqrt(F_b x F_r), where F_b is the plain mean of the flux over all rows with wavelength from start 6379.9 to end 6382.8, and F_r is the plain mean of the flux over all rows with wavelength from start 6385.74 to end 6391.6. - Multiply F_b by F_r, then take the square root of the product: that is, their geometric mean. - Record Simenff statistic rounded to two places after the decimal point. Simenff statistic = 2.19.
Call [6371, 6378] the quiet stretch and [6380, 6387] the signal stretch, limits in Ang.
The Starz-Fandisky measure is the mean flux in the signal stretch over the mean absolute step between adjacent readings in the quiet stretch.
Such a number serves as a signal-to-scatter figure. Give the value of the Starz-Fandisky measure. 15.3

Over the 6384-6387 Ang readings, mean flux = 2.32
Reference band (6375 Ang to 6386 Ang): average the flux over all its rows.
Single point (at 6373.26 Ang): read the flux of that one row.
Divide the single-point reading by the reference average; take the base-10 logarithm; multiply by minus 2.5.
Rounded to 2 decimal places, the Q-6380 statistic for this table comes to -0.20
